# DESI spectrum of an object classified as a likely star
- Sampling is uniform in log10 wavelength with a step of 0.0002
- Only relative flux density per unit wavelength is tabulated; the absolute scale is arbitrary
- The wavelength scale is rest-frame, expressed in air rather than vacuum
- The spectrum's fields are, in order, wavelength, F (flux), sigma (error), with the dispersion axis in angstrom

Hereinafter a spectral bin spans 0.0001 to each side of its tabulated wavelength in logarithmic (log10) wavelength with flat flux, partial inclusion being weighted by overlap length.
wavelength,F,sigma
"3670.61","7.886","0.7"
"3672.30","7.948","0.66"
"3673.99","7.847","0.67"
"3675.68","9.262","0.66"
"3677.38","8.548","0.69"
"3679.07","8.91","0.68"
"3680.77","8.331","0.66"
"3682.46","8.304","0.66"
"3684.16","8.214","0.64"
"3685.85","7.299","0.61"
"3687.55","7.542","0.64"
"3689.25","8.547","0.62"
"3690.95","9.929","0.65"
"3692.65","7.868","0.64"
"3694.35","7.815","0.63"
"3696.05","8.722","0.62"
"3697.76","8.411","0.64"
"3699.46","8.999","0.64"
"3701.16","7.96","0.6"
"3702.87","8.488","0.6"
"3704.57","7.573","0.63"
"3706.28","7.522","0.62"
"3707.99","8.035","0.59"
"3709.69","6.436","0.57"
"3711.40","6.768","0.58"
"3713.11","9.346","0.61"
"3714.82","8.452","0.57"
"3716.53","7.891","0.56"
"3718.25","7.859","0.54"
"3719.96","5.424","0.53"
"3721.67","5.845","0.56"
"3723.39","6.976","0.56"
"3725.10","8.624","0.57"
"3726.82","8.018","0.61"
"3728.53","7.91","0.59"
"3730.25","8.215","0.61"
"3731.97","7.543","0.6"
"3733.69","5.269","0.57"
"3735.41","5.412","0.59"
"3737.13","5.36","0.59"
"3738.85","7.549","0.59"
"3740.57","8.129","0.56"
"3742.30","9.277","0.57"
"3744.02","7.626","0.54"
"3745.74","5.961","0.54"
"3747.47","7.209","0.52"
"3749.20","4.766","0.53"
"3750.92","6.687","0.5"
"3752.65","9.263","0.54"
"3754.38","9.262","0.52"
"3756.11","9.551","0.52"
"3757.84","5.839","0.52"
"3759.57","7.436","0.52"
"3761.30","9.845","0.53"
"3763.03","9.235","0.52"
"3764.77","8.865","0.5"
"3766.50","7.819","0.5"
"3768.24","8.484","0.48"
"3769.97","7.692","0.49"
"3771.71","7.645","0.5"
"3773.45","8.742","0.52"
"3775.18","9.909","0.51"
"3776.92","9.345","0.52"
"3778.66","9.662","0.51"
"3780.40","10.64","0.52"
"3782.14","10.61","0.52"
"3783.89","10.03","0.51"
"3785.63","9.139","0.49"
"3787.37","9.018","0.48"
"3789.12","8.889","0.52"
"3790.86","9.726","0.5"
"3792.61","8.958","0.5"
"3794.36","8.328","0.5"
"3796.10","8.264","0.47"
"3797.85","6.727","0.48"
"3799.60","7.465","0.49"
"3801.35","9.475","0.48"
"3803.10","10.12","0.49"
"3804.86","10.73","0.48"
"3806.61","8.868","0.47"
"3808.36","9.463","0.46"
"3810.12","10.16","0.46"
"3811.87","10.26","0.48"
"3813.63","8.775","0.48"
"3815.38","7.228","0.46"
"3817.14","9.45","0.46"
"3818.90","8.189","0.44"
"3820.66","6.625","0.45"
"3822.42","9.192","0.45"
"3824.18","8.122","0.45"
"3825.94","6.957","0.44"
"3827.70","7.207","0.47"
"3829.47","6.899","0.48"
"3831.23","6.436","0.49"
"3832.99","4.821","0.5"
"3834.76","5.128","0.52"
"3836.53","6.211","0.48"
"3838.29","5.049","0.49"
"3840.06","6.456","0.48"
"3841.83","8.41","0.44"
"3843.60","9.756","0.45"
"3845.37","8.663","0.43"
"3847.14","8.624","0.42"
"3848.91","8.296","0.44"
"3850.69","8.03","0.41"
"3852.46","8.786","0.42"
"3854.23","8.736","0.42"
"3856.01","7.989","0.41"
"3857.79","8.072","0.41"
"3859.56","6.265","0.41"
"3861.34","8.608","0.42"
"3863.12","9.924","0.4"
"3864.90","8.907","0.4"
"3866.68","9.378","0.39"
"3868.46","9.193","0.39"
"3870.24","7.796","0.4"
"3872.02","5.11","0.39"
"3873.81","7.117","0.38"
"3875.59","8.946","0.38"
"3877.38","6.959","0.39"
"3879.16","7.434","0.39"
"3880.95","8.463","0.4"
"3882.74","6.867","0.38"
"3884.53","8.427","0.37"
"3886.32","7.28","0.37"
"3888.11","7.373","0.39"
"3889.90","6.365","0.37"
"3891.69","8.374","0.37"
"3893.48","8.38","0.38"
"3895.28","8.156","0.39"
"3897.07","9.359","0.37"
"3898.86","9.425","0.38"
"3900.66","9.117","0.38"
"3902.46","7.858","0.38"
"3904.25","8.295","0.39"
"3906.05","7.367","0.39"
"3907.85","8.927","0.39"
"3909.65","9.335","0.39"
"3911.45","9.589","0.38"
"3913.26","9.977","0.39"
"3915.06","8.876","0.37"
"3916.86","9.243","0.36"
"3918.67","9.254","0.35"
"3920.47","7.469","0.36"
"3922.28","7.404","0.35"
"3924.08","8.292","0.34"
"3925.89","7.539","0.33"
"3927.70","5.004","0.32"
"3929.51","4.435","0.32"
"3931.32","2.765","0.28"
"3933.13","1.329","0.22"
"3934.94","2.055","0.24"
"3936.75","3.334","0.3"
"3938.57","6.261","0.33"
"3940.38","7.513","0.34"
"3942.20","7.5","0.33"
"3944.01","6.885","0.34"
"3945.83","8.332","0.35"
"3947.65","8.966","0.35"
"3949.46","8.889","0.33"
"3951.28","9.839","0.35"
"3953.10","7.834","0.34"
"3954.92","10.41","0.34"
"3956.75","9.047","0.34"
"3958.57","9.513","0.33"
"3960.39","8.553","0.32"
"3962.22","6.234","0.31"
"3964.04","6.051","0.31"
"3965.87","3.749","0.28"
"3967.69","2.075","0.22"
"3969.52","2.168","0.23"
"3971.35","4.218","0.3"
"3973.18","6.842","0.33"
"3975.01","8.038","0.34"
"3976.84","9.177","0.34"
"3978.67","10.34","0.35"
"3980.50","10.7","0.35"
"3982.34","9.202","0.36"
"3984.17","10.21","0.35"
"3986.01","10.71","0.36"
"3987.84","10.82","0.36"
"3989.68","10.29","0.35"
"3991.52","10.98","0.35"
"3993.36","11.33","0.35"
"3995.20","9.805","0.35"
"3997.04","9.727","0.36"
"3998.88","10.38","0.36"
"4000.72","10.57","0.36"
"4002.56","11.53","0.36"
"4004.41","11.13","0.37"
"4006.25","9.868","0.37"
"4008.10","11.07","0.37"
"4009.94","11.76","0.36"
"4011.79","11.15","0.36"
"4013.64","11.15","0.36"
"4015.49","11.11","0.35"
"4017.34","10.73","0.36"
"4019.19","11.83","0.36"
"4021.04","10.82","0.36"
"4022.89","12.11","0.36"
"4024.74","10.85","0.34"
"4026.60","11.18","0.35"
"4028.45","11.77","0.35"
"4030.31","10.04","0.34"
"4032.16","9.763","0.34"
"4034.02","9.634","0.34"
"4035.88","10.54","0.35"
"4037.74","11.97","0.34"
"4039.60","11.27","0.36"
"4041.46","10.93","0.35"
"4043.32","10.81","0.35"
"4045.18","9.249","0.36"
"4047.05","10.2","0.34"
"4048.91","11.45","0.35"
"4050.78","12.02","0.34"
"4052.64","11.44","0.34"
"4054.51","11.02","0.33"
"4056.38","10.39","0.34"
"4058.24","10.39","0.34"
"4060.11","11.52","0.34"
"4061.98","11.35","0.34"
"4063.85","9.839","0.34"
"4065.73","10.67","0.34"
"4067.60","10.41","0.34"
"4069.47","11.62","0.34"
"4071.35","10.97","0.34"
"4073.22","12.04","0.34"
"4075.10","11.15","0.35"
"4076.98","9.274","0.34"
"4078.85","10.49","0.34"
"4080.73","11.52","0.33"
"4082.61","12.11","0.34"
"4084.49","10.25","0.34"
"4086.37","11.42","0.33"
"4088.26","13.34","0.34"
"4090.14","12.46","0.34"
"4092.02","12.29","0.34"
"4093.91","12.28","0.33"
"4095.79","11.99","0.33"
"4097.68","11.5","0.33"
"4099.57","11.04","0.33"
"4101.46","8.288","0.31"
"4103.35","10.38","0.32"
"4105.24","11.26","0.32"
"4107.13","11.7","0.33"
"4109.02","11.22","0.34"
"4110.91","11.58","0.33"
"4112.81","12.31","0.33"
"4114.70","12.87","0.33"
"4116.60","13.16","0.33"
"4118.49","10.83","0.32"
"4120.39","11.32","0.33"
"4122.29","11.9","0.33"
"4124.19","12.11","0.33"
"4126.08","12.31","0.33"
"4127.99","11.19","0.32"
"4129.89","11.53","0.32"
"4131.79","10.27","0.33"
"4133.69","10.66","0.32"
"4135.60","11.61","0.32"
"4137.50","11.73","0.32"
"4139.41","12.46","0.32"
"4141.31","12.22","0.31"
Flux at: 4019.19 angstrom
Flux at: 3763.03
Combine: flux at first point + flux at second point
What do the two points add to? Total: 21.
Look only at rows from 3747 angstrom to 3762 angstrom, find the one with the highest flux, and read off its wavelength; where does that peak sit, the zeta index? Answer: 3761.30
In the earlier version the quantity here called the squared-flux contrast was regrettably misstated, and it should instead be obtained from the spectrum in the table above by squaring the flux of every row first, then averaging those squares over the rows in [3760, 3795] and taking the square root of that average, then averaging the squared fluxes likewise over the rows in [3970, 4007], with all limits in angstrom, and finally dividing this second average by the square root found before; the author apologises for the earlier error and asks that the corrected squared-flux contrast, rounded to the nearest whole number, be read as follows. 11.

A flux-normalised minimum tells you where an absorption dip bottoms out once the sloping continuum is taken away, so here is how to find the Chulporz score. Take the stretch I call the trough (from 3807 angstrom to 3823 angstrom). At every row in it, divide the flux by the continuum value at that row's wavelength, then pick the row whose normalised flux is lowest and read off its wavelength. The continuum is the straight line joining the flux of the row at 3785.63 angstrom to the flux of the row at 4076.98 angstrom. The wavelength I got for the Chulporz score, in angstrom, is 3820.66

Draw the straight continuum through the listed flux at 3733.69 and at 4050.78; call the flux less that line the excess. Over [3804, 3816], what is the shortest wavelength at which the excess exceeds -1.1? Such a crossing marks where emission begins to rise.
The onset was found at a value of 3804.86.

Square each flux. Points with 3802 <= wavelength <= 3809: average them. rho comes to 96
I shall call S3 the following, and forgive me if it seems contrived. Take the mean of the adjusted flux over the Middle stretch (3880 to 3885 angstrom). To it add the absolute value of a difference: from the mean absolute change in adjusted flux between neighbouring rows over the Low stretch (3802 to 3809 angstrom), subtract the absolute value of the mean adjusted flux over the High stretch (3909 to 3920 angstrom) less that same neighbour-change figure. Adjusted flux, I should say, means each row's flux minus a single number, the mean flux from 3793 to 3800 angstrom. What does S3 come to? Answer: 0.6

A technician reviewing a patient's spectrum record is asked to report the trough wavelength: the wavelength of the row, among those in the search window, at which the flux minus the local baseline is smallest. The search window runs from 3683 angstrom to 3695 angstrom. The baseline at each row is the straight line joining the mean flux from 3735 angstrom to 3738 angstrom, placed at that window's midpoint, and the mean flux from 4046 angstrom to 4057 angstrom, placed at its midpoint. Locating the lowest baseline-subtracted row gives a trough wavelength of 3685.85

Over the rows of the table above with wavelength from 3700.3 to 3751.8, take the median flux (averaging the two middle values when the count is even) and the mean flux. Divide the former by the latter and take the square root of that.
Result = 1.02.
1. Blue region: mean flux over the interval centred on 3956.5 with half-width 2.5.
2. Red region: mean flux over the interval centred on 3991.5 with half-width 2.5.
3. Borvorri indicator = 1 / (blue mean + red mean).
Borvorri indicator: 0.0487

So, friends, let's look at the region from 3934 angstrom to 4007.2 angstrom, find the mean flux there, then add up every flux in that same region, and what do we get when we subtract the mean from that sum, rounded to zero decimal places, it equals 323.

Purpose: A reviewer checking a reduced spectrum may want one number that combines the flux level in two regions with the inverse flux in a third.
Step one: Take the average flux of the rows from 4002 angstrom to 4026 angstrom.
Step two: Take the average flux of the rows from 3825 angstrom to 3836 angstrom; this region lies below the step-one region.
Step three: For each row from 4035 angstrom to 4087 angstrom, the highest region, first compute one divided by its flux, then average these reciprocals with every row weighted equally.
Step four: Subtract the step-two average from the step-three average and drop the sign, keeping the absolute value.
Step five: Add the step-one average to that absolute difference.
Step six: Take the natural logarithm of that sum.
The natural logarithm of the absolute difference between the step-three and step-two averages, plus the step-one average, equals 2.85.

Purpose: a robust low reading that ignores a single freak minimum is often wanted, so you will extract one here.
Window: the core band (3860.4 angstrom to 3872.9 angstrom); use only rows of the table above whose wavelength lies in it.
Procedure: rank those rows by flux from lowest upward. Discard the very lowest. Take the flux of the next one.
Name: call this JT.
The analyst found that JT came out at 7.796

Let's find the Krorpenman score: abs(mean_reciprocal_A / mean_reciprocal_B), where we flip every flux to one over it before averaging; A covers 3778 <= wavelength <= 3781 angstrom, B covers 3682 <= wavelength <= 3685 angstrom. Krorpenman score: 0.82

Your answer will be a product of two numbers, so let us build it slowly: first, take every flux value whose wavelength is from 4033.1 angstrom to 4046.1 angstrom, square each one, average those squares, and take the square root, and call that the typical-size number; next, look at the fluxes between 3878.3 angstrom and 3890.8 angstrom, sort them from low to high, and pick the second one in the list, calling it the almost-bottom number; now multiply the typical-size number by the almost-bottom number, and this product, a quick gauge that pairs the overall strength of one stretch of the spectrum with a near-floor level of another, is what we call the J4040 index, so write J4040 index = 73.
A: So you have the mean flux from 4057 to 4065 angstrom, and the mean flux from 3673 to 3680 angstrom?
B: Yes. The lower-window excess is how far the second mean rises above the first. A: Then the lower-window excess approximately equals -2.1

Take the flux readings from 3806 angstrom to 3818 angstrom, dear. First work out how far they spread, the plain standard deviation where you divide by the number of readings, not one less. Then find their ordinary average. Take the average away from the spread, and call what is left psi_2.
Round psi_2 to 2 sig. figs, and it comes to -8.2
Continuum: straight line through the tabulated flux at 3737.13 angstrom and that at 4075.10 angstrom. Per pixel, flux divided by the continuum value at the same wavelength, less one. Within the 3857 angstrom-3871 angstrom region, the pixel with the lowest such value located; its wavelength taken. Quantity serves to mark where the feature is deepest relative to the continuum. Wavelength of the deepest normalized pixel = 3859.56 angstrom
